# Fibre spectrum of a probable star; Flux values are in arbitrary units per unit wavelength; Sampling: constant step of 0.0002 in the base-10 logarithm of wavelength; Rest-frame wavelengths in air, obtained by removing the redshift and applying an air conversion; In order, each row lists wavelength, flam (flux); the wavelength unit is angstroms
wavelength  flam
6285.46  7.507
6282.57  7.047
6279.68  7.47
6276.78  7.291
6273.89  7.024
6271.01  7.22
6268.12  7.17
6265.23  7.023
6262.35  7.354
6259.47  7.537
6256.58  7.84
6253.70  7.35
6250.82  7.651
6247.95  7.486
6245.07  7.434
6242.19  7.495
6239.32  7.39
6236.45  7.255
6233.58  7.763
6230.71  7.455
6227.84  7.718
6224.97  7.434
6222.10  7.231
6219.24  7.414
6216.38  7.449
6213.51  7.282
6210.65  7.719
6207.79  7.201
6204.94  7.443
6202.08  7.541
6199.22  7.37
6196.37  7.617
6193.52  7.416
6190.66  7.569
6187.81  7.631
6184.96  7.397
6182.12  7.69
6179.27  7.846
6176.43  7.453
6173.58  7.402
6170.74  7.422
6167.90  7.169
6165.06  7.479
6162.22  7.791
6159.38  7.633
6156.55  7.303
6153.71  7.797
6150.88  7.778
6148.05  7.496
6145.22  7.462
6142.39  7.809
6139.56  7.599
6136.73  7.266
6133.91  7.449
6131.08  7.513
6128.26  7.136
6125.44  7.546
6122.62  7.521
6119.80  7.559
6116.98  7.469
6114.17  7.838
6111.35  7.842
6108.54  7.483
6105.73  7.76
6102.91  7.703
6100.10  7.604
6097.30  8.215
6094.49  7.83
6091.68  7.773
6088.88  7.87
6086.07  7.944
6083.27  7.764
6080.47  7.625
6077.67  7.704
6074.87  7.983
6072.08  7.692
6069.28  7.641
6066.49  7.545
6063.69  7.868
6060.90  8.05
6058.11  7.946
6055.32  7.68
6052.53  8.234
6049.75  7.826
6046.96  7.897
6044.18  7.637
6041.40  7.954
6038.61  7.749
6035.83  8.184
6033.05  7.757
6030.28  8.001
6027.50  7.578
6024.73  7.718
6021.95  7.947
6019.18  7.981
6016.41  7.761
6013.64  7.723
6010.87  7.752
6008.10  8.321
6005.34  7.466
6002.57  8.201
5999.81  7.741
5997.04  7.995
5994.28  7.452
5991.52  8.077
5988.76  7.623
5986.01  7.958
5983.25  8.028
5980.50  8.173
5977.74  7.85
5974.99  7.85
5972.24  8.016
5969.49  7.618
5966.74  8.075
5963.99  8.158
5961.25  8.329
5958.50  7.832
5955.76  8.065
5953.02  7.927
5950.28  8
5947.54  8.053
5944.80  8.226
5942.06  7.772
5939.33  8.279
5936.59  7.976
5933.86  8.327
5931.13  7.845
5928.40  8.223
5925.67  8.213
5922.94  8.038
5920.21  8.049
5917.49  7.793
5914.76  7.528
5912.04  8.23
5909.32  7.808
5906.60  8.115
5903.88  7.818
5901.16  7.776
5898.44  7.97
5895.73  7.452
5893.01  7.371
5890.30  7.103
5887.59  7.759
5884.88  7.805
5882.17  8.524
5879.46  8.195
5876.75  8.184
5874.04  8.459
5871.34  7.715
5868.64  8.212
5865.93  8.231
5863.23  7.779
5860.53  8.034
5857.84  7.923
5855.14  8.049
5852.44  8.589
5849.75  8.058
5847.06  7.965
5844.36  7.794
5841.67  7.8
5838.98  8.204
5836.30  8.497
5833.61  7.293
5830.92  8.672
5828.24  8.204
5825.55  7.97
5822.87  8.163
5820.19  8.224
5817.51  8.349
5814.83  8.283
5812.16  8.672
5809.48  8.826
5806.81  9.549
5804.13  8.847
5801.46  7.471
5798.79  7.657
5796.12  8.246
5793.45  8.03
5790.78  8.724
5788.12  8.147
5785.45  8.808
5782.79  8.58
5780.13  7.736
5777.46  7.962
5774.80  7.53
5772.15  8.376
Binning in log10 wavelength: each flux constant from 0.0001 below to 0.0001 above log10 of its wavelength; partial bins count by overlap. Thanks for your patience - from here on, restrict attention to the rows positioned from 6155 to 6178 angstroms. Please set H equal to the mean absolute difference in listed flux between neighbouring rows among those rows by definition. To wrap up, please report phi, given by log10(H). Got -0.69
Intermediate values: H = 0.20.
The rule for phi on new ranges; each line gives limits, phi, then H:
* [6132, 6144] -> -0.62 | 0.24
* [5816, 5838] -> -0.28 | 0.52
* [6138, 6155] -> -0.75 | 0.18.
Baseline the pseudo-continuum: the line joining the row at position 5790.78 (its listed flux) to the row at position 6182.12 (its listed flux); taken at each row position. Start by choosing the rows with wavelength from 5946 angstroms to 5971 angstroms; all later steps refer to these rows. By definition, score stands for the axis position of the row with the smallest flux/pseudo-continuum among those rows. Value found 5969.49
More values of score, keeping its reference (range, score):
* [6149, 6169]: 6167.90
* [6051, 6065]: 6055.32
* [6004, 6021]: 6005.34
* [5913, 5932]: 5914.76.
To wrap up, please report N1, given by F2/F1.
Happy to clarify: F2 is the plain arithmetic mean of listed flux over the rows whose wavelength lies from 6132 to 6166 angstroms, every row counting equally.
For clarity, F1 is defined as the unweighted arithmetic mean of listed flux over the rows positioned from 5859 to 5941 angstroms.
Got 0.95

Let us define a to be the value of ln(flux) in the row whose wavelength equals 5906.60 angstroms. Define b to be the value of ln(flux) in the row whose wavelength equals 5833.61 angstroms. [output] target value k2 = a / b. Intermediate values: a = 2.09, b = 1.99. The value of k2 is 1.05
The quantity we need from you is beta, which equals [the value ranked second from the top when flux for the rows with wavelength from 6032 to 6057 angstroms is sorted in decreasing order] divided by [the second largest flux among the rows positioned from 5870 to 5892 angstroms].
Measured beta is 0.97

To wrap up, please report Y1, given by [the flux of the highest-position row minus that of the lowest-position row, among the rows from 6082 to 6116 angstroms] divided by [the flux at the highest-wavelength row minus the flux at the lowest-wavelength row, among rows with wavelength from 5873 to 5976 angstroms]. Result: -0.1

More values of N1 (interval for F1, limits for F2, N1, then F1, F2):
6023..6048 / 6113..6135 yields 0.96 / 7.83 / 7.50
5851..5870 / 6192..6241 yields 0.92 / 8.12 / 7.45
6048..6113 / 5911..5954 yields 1.03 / 7.81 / 8.03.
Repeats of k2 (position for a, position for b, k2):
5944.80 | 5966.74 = 1.01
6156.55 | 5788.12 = 0.95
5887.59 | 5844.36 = 1.00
